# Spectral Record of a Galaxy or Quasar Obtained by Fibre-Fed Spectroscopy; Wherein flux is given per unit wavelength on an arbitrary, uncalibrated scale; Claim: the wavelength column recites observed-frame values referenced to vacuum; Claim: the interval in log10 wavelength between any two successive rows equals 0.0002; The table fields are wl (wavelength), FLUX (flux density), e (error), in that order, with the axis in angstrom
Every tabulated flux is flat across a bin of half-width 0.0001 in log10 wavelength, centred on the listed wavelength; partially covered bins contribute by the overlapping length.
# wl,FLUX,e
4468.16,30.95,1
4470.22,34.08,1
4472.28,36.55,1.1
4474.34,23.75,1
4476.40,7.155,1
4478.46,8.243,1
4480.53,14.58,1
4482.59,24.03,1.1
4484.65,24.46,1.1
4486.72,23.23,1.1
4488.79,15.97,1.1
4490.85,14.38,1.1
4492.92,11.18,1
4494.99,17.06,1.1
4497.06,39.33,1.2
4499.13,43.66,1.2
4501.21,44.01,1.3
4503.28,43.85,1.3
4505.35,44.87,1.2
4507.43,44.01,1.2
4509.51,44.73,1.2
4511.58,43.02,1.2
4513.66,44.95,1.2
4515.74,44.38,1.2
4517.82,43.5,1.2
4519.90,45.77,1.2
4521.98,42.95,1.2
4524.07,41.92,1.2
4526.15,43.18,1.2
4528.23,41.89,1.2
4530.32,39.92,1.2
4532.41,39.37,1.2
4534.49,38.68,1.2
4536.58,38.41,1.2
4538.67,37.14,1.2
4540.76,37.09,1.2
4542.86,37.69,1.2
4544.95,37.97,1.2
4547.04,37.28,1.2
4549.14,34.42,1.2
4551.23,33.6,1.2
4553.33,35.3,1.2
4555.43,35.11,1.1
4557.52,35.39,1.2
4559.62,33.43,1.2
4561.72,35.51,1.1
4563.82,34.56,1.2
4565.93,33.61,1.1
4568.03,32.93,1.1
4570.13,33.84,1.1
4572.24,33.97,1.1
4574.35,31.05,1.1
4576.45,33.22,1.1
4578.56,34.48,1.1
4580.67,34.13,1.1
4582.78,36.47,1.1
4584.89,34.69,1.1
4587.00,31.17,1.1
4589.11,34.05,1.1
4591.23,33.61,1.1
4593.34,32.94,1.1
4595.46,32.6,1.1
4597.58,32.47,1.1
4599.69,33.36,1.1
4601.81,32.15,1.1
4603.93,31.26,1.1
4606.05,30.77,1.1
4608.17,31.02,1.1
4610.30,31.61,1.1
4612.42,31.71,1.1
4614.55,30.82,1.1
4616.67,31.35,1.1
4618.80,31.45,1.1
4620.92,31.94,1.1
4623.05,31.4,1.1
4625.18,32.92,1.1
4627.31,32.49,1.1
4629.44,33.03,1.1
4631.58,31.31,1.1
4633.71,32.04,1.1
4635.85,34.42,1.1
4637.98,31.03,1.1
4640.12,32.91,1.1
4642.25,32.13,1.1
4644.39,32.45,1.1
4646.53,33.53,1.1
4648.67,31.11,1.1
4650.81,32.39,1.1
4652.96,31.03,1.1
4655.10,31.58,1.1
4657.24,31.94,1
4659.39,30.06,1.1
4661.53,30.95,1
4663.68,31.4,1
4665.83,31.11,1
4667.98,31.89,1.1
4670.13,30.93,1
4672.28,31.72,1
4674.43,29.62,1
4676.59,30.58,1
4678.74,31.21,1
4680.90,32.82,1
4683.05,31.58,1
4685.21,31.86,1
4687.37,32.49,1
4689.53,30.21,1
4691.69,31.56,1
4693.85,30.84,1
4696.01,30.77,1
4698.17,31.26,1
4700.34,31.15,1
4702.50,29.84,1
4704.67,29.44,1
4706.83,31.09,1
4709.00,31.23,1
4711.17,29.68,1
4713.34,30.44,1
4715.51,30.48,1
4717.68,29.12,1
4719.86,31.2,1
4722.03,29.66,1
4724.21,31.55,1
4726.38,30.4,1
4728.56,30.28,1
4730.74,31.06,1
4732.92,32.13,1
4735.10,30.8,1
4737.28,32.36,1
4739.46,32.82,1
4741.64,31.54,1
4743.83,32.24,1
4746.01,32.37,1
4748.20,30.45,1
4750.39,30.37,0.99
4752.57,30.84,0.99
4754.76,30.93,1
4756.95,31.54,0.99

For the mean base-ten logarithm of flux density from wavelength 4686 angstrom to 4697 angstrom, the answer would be 1.494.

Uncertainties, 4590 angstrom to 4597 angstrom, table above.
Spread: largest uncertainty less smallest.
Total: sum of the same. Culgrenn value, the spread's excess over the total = -3.3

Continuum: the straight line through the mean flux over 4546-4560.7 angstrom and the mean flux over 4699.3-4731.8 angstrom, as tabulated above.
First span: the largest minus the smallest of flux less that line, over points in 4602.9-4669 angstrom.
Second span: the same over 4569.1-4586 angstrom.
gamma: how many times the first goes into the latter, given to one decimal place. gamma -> 1.3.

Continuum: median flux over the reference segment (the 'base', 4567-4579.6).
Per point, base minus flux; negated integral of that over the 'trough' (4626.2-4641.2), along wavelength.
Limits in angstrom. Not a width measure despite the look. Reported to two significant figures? -16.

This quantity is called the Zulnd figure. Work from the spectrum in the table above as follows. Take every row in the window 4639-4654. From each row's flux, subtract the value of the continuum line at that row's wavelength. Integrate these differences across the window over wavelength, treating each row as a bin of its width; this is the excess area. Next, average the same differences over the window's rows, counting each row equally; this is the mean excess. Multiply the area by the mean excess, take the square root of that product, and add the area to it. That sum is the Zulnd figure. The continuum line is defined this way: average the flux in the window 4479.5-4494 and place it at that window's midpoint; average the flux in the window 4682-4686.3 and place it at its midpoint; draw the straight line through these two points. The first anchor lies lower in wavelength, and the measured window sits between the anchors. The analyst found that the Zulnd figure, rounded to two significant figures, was 58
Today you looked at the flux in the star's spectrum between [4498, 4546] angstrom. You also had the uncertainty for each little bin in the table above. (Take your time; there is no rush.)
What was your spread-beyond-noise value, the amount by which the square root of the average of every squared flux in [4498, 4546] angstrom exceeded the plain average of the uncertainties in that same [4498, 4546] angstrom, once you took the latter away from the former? 40.8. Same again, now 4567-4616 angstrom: 31.7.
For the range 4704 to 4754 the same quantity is 30.0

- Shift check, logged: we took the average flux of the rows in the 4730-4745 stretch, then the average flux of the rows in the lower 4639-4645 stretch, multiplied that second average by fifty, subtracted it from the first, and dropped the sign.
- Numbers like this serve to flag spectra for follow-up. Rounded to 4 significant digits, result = 1593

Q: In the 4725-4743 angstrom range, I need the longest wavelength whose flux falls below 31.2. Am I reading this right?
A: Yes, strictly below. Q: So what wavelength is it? 4735.10 angstrom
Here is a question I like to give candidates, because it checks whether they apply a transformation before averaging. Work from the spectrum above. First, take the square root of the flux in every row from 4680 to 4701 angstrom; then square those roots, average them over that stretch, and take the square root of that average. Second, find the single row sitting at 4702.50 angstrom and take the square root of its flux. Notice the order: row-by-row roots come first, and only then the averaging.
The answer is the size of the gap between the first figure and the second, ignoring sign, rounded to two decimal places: 0.15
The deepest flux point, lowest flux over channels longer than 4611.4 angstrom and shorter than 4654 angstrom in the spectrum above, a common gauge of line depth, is 30.82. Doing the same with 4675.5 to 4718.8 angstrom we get 29.12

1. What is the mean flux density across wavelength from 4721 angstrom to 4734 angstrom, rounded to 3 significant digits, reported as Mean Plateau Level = 30.8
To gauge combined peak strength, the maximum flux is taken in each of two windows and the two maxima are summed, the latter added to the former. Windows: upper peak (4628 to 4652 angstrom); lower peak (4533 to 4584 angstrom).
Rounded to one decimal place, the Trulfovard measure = 73.1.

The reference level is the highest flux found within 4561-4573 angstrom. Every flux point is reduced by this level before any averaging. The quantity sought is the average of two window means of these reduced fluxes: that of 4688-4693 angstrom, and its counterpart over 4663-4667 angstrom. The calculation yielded -4.4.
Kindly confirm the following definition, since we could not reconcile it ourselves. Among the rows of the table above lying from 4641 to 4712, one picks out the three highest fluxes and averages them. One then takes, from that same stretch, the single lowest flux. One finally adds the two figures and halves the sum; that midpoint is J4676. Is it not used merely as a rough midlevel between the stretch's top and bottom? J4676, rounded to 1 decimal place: 31.2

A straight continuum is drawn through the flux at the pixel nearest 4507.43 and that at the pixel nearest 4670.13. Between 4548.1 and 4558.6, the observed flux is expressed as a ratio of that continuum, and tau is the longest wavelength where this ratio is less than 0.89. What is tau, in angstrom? 4557.52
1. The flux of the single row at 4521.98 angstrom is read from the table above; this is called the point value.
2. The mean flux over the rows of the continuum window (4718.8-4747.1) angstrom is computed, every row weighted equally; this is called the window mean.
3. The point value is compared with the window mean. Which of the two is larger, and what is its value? 43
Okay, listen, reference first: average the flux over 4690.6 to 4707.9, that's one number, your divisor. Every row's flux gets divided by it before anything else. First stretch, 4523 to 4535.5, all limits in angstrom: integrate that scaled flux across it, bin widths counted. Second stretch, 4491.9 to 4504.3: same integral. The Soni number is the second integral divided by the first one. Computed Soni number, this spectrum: 0.81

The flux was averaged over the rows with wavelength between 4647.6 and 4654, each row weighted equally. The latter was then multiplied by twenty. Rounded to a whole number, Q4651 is 630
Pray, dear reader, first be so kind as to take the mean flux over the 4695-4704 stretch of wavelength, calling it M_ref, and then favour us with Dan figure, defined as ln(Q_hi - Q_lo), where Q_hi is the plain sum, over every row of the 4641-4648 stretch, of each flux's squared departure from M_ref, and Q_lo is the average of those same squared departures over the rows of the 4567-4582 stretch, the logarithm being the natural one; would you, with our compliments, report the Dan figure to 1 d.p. 1.5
